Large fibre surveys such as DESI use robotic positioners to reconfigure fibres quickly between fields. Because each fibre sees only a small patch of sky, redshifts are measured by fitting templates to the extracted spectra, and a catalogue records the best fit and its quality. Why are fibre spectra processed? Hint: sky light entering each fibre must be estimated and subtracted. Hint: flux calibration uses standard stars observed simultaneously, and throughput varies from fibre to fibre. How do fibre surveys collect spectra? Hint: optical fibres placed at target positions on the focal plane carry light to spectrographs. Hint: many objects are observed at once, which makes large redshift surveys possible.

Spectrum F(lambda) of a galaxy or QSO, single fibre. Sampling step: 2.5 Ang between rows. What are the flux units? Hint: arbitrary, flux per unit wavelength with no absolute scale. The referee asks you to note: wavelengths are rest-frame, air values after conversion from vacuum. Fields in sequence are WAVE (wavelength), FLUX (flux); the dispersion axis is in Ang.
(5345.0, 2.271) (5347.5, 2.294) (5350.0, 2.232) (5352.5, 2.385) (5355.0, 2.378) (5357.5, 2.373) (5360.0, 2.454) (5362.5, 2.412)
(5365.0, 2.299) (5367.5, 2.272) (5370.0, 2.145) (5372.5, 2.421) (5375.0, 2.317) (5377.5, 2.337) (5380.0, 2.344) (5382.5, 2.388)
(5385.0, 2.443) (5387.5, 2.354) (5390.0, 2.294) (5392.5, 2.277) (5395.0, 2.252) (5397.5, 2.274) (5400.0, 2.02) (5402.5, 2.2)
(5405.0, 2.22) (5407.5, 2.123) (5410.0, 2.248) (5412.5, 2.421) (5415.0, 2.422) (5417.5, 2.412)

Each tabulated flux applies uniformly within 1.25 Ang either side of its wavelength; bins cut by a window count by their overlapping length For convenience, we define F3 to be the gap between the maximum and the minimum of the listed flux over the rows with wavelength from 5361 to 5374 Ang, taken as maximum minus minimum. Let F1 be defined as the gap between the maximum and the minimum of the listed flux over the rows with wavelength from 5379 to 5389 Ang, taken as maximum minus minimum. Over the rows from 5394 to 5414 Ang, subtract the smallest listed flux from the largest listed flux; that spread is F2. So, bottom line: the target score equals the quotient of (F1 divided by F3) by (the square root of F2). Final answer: 0.6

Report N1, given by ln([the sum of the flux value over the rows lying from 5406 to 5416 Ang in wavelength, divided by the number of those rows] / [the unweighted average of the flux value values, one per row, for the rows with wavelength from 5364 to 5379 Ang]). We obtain 0.00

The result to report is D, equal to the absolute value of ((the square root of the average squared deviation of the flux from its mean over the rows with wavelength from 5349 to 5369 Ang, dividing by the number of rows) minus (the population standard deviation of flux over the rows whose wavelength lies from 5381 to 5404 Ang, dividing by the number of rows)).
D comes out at 0.044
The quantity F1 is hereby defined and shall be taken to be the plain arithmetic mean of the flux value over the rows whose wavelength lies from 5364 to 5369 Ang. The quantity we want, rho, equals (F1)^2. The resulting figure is 5.2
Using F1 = 2.29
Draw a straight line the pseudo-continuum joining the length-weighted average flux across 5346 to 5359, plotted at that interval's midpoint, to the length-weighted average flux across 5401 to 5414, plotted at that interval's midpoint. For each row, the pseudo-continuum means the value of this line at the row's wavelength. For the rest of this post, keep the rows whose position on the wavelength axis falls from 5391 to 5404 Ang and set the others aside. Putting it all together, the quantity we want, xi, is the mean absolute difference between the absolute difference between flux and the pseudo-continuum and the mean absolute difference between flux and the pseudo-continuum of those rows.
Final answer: 0.068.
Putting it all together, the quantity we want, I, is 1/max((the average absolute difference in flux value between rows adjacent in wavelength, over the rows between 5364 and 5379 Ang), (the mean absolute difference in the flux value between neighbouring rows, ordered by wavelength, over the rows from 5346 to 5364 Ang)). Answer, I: 9.0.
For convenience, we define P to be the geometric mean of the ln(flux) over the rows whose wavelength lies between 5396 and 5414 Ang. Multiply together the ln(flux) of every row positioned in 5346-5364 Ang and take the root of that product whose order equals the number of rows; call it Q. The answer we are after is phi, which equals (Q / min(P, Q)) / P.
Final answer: 1.37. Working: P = 0.792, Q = 0.858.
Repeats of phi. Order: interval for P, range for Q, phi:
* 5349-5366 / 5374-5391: 1.16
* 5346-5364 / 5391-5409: 1.17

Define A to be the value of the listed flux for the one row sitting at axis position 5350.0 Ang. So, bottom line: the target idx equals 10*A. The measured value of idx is 22.3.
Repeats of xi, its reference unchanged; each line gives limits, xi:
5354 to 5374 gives 0.045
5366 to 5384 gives 0.043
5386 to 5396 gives 0.024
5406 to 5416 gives 0.063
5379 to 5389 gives 0.033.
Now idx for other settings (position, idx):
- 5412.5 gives 24.2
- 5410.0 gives 22.5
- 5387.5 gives 23.5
